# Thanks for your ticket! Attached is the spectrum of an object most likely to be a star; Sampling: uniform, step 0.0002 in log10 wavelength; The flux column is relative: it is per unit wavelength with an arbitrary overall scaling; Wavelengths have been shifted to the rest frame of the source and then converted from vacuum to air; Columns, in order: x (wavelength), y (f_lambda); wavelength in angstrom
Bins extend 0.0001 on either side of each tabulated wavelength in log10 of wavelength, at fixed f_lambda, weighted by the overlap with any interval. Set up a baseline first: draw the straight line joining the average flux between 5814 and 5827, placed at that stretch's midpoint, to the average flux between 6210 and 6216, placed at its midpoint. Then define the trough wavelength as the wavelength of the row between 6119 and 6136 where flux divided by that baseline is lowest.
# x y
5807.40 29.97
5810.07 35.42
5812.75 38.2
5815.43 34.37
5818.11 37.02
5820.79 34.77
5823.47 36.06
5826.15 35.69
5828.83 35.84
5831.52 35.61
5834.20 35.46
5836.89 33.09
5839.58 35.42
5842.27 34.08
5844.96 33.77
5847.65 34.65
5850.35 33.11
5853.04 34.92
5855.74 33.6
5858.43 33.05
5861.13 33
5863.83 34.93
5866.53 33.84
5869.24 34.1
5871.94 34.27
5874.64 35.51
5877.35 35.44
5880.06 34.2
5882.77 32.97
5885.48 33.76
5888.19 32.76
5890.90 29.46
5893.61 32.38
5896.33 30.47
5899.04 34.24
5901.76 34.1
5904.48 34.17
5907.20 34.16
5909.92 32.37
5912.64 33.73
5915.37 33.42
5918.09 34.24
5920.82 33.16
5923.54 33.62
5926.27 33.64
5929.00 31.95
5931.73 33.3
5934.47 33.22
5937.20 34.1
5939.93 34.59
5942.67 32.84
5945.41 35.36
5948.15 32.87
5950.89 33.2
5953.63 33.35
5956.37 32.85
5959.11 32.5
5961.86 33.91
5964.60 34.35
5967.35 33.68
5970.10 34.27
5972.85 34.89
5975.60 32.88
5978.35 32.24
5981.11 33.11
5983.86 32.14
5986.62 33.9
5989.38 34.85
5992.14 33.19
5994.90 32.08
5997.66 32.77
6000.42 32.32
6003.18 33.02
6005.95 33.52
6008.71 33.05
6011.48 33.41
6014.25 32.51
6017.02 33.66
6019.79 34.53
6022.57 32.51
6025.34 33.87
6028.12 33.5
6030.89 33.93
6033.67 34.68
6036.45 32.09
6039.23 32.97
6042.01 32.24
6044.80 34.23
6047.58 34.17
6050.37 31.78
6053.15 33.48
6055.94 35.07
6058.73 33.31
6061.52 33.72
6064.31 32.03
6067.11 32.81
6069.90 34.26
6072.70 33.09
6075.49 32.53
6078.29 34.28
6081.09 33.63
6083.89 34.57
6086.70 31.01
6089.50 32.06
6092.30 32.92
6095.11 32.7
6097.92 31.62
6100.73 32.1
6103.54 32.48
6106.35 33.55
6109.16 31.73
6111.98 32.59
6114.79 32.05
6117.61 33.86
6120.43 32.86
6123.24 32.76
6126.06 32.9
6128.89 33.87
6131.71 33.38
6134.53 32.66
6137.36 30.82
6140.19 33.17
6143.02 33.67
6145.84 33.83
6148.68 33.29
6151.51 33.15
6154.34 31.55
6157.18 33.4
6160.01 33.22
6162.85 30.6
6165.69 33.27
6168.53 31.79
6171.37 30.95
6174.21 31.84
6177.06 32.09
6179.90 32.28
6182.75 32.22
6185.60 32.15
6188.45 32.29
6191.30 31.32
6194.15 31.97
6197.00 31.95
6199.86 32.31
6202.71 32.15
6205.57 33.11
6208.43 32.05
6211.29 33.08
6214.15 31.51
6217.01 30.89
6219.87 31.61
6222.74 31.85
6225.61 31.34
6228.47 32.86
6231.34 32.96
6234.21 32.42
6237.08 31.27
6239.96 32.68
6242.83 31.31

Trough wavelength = 6134.53 angstrom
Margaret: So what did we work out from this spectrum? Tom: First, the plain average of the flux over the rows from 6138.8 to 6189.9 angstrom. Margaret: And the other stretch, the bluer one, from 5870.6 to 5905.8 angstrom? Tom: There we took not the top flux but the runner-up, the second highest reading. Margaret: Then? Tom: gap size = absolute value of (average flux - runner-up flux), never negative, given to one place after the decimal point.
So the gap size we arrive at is 3.0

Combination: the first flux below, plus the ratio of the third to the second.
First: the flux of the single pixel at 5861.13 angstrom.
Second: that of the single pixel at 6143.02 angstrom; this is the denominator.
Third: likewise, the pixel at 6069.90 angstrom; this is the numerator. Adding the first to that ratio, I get 34.0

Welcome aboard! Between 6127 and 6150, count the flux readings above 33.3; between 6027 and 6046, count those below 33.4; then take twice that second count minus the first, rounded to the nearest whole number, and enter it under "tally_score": 2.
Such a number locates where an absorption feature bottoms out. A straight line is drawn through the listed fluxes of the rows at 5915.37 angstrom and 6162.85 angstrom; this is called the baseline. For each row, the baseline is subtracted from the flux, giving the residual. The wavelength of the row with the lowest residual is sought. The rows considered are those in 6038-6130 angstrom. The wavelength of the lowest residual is 6086.70 angstrom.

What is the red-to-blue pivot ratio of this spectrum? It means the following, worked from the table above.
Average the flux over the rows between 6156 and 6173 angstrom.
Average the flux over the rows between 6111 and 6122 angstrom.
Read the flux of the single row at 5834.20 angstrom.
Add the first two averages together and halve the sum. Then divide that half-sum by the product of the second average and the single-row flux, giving 0.0279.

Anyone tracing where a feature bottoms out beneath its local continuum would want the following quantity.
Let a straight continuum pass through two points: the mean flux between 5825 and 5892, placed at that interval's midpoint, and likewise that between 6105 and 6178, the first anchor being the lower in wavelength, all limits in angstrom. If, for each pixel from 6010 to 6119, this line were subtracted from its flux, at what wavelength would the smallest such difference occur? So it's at 6086.70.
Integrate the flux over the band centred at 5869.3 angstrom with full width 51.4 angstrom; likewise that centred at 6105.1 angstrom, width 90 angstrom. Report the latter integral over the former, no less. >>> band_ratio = 1.7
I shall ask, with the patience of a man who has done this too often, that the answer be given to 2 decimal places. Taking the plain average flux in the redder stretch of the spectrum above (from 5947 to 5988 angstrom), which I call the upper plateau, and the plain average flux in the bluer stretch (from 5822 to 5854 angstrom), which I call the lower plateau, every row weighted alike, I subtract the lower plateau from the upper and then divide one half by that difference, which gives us -0.34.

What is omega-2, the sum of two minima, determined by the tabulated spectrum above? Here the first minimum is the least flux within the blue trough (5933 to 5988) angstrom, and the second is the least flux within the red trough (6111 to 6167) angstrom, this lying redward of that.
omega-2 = 63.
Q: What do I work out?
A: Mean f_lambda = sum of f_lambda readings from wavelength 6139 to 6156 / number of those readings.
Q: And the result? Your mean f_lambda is 33.1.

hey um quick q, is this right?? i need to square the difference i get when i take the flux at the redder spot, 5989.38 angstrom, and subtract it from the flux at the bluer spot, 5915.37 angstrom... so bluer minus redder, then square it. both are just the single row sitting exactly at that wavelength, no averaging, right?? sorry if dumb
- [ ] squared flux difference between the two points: 2.0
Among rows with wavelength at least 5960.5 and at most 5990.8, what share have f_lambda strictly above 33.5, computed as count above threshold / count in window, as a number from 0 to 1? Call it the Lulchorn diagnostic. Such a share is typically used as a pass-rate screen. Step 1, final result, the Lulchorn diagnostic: 0.64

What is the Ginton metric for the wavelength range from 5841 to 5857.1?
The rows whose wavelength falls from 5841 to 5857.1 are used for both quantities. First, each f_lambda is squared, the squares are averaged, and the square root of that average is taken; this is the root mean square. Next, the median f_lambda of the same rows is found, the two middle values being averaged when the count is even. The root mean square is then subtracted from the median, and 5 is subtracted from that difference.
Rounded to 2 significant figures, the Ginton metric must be -5.1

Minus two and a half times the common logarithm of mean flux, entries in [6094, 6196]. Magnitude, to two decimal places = -3.78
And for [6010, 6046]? -3.81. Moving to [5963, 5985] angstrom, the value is -3.81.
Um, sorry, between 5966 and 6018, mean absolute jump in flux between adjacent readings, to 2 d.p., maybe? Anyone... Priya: 0.91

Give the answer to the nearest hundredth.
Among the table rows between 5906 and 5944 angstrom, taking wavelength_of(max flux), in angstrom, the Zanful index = 5939.93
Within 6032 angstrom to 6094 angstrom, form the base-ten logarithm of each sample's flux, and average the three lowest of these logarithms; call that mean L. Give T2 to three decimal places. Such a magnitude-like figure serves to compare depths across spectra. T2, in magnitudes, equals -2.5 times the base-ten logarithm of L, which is -0.440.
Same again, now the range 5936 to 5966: -0.451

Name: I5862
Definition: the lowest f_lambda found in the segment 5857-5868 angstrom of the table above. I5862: 33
